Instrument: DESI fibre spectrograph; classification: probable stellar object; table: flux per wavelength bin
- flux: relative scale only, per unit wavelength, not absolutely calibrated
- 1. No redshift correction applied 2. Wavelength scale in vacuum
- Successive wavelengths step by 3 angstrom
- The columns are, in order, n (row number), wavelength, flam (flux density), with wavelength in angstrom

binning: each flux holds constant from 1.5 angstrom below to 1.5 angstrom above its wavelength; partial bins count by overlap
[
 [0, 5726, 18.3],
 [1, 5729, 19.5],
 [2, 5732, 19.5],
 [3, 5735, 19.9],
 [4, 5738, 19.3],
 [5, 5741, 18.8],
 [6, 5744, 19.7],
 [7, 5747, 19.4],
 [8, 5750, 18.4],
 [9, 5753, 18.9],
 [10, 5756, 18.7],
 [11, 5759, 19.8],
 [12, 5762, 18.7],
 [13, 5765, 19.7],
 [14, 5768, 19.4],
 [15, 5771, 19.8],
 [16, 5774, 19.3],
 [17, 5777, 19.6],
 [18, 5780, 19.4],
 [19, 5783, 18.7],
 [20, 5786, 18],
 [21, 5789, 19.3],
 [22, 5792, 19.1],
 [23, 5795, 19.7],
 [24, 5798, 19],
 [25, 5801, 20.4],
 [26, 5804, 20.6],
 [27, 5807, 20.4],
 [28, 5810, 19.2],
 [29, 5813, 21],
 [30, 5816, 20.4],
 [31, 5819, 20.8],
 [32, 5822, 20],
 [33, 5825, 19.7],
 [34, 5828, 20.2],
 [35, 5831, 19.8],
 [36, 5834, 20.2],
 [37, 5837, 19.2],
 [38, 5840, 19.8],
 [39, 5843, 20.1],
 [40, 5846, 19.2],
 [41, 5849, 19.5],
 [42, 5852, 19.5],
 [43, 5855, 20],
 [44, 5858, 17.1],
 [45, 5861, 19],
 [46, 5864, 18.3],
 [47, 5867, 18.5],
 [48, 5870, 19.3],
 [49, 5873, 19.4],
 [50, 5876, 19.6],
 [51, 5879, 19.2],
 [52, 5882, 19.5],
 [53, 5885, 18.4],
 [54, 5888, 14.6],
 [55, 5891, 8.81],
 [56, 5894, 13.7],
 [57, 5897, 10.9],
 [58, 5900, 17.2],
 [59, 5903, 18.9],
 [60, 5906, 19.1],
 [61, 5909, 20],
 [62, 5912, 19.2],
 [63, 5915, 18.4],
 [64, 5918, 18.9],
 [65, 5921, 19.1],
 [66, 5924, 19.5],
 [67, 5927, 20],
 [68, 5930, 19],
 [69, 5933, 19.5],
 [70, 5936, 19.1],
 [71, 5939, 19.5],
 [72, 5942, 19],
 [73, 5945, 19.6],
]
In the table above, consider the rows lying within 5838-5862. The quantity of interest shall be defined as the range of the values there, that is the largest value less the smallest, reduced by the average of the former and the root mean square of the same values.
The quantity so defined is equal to -8.1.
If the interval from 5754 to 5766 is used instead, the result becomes -9.1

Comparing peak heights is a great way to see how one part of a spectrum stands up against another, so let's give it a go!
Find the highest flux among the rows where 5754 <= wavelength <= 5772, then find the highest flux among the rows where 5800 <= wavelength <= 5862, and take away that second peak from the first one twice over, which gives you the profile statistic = -22.2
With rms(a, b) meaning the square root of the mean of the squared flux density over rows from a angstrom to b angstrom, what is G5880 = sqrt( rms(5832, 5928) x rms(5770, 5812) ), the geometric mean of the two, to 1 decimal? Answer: 18.9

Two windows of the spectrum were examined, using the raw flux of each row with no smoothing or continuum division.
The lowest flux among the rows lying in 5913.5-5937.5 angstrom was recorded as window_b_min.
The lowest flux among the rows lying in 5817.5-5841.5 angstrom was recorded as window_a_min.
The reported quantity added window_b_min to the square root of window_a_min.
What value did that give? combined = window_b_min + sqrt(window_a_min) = 22.8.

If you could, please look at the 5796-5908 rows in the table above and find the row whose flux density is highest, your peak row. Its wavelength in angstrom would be 5813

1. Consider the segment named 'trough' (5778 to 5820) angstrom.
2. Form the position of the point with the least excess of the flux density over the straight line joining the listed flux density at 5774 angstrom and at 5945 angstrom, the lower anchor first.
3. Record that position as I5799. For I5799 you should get 5786 angstrom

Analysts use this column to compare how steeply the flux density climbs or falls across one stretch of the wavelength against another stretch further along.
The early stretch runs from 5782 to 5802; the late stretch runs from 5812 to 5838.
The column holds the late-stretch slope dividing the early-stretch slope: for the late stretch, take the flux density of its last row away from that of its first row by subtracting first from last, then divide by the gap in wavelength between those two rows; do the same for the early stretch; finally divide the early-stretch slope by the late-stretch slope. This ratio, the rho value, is -1.3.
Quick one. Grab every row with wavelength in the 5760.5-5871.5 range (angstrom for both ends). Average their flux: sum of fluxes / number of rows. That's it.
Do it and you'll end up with 19.5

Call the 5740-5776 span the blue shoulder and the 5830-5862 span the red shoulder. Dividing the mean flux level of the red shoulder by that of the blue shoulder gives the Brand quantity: 1.01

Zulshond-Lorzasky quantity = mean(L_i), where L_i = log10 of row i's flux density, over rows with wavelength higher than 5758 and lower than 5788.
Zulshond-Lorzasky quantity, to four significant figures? 1.284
